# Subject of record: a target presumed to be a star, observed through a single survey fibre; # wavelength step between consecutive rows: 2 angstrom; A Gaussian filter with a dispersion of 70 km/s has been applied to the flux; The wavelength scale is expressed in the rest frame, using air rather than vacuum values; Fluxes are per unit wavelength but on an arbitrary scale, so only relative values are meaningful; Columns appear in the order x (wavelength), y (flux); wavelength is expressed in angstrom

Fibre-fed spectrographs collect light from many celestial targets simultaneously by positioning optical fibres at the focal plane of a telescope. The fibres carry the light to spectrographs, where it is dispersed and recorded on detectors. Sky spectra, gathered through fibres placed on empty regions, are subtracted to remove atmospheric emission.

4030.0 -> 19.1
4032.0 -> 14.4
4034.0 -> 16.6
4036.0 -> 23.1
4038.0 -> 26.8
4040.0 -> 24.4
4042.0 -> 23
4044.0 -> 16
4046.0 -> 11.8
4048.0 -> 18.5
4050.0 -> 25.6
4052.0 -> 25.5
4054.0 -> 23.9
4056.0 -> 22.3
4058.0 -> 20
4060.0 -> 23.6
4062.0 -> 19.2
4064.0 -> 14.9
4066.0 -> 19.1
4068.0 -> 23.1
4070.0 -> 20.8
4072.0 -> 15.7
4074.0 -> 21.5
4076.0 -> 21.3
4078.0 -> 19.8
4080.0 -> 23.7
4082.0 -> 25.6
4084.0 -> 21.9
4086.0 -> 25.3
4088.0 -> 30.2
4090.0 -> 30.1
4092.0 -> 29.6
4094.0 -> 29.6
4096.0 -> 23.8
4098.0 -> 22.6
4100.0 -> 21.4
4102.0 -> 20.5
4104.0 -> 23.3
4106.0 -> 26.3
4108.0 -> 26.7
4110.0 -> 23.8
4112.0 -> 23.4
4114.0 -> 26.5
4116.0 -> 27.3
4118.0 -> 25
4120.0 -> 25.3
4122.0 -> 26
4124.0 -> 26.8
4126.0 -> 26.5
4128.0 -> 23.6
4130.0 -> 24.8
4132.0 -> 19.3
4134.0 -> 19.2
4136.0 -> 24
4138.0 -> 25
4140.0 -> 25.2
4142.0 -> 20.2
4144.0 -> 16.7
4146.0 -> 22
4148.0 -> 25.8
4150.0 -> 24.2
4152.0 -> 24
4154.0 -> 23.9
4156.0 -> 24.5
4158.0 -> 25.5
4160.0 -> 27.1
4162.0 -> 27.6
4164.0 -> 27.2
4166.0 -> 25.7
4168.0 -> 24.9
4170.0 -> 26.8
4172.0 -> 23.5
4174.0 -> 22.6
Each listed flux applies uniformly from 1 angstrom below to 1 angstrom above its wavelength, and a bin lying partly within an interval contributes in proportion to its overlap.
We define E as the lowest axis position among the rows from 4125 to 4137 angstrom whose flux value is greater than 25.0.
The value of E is 4126.0 angstrom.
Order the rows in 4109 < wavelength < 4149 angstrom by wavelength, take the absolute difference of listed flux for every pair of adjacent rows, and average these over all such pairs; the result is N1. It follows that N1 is 2.2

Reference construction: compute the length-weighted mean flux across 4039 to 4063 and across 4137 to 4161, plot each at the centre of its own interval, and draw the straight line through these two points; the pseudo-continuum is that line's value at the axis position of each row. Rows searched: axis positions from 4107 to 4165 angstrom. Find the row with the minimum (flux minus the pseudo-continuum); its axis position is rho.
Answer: 4144.0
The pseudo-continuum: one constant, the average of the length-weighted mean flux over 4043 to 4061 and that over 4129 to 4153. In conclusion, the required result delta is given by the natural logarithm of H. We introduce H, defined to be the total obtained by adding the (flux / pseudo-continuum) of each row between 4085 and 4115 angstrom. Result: 2.87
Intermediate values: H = 17.7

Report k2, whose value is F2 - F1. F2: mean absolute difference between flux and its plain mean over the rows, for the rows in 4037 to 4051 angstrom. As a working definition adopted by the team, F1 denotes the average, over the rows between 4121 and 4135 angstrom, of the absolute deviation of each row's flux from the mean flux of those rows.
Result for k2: 2.1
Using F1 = 2.6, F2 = 4.7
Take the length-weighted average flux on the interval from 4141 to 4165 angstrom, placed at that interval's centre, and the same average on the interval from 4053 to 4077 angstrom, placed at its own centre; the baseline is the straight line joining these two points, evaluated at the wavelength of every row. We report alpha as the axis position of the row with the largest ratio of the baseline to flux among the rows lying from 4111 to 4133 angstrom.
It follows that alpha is 4132.0 angstrom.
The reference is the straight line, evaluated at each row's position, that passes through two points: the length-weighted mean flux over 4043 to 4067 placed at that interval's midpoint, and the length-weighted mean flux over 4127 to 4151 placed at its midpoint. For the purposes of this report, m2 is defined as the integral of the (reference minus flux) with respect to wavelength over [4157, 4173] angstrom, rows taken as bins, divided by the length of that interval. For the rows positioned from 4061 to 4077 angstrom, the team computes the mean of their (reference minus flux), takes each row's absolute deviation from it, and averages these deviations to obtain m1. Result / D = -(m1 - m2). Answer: -4.9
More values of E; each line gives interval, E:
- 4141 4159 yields 4148.0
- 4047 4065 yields 4050.0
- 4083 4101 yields 4086.0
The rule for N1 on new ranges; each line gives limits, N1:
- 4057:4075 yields 4.2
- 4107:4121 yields 1.6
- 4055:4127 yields 2.4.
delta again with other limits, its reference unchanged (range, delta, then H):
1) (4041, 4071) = 2.65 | 14.2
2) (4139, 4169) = 2.82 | 16.8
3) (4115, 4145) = 2.80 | 16.4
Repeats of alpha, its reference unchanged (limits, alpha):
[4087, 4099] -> 4098.0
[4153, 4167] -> 4154.0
